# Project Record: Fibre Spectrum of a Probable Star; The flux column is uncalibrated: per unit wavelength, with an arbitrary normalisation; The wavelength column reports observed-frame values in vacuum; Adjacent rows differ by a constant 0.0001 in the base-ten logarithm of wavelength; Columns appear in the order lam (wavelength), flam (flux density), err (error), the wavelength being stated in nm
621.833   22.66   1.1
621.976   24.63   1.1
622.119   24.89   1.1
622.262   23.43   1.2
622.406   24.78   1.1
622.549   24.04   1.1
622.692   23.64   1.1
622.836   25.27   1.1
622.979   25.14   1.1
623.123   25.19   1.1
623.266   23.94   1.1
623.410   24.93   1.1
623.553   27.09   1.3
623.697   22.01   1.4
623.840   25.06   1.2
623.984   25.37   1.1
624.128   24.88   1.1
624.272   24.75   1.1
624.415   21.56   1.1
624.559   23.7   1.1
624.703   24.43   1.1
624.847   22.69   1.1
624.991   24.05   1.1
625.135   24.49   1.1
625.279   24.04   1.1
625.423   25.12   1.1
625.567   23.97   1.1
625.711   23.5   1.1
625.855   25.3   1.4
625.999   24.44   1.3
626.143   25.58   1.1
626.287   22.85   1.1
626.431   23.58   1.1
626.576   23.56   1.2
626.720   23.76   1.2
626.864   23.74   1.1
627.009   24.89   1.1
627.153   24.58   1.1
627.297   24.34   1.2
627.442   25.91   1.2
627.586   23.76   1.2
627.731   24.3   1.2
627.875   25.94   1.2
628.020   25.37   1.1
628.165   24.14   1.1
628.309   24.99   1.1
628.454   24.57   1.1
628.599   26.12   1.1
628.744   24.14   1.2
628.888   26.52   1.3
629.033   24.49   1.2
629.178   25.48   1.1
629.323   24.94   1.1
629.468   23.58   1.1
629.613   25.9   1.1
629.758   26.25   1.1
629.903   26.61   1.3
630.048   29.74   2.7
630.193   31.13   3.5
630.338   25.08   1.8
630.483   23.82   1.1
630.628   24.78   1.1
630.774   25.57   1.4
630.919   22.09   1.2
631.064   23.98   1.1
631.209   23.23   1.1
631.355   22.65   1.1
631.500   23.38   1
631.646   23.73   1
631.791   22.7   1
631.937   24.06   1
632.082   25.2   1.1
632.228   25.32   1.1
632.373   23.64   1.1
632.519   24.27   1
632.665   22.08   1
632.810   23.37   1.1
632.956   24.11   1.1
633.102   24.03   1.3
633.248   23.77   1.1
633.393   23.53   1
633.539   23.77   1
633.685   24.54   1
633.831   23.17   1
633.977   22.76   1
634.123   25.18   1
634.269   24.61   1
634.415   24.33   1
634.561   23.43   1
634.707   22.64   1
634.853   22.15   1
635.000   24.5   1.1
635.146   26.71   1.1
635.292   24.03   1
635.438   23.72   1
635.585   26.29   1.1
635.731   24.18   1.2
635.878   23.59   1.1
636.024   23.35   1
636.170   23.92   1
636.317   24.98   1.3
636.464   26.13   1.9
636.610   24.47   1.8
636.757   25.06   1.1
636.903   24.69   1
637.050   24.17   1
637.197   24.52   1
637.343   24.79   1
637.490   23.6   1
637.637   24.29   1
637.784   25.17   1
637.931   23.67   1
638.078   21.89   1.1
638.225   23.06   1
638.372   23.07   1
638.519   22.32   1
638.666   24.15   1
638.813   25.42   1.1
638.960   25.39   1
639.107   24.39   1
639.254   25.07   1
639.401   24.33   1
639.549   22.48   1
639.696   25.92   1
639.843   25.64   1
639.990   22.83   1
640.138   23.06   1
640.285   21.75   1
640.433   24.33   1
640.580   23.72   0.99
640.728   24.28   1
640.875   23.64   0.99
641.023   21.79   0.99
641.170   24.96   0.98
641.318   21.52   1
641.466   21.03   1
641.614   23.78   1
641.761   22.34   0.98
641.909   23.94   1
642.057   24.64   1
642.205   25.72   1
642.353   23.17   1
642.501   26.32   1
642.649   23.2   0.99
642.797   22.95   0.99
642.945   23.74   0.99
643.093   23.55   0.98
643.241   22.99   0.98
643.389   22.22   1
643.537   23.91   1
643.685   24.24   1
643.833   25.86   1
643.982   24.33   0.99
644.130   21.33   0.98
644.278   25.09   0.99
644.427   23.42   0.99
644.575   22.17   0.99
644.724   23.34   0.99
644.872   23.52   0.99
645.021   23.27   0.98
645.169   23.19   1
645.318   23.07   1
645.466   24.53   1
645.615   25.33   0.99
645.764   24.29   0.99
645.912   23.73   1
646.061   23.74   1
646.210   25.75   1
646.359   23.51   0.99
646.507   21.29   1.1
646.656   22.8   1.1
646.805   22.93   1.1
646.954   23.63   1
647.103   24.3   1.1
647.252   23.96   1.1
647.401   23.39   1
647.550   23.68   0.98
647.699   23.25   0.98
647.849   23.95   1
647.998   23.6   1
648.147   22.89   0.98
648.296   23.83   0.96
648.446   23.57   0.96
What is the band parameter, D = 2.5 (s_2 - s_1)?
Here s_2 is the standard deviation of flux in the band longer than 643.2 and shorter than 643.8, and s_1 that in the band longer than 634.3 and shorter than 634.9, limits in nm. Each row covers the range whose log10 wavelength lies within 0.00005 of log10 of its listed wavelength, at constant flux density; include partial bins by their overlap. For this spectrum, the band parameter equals -0.1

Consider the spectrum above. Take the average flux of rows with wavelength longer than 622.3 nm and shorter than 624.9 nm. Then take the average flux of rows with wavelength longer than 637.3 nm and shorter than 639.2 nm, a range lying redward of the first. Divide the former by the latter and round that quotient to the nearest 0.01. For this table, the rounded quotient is 1.02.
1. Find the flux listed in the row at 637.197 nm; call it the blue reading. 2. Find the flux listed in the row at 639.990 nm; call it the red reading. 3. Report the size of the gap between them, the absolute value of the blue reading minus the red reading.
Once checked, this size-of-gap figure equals 1.7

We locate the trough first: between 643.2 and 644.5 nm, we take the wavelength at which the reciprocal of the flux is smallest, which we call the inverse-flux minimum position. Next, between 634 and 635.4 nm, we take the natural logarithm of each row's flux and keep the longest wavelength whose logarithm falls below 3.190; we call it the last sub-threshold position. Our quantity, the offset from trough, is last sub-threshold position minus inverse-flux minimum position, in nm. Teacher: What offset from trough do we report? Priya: -8.54 nm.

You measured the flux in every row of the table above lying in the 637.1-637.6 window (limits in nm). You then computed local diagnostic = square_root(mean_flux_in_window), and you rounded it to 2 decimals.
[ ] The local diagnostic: 4.93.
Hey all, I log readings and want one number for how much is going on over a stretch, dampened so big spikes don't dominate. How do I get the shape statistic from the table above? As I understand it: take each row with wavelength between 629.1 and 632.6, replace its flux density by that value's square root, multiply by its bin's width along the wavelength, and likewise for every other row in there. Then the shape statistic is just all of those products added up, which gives 17.4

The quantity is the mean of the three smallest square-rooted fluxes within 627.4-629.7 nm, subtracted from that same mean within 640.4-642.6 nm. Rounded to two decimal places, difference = -0.25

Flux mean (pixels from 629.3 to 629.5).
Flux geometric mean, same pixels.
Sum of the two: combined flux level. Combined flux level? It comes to 48.5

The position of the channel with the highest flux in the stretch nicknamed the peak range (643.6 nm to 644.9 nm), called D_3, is 643.833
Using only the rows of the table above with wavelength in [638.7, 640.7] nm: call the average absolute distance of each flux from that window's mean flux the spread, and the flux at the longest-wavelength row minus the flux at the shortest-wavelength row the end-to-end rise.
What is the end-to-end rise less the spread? -2.8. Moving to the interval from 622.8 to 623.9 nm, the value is -1.1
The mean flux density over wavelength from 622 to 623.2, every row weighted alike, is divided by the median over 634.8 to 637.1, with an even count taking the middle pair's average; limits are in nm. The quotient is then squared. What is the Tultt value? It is 1.02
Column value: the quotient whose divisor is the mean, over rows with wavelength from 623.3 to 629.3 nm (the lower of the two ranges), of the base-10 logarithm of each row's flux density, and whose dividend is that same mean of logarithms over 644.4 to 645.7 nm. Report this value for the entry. 0.99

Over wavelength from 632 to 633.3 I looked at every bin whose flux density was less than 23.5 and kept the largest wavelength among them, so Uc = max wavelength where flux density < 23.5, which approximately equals 632.810 nm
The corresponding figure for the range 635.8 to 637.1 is 636.024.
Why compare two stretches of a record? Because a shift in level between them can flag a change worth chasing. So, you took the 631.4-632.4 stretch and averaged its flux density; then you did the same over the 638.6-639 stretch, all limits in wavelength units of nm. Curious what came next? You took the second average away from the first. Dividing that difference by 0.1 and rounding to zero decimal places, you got -10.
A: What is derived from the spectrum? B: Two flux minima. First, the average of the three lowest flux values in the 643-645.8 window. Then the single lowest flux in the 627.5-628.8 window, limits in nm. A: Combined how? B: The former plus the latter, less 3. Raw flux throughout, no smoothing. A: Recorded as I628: 42.7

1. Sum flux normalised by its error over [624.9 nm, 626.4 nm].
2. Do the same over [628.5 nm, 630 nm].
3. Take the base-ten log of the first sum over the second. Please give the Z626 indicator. -0.014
